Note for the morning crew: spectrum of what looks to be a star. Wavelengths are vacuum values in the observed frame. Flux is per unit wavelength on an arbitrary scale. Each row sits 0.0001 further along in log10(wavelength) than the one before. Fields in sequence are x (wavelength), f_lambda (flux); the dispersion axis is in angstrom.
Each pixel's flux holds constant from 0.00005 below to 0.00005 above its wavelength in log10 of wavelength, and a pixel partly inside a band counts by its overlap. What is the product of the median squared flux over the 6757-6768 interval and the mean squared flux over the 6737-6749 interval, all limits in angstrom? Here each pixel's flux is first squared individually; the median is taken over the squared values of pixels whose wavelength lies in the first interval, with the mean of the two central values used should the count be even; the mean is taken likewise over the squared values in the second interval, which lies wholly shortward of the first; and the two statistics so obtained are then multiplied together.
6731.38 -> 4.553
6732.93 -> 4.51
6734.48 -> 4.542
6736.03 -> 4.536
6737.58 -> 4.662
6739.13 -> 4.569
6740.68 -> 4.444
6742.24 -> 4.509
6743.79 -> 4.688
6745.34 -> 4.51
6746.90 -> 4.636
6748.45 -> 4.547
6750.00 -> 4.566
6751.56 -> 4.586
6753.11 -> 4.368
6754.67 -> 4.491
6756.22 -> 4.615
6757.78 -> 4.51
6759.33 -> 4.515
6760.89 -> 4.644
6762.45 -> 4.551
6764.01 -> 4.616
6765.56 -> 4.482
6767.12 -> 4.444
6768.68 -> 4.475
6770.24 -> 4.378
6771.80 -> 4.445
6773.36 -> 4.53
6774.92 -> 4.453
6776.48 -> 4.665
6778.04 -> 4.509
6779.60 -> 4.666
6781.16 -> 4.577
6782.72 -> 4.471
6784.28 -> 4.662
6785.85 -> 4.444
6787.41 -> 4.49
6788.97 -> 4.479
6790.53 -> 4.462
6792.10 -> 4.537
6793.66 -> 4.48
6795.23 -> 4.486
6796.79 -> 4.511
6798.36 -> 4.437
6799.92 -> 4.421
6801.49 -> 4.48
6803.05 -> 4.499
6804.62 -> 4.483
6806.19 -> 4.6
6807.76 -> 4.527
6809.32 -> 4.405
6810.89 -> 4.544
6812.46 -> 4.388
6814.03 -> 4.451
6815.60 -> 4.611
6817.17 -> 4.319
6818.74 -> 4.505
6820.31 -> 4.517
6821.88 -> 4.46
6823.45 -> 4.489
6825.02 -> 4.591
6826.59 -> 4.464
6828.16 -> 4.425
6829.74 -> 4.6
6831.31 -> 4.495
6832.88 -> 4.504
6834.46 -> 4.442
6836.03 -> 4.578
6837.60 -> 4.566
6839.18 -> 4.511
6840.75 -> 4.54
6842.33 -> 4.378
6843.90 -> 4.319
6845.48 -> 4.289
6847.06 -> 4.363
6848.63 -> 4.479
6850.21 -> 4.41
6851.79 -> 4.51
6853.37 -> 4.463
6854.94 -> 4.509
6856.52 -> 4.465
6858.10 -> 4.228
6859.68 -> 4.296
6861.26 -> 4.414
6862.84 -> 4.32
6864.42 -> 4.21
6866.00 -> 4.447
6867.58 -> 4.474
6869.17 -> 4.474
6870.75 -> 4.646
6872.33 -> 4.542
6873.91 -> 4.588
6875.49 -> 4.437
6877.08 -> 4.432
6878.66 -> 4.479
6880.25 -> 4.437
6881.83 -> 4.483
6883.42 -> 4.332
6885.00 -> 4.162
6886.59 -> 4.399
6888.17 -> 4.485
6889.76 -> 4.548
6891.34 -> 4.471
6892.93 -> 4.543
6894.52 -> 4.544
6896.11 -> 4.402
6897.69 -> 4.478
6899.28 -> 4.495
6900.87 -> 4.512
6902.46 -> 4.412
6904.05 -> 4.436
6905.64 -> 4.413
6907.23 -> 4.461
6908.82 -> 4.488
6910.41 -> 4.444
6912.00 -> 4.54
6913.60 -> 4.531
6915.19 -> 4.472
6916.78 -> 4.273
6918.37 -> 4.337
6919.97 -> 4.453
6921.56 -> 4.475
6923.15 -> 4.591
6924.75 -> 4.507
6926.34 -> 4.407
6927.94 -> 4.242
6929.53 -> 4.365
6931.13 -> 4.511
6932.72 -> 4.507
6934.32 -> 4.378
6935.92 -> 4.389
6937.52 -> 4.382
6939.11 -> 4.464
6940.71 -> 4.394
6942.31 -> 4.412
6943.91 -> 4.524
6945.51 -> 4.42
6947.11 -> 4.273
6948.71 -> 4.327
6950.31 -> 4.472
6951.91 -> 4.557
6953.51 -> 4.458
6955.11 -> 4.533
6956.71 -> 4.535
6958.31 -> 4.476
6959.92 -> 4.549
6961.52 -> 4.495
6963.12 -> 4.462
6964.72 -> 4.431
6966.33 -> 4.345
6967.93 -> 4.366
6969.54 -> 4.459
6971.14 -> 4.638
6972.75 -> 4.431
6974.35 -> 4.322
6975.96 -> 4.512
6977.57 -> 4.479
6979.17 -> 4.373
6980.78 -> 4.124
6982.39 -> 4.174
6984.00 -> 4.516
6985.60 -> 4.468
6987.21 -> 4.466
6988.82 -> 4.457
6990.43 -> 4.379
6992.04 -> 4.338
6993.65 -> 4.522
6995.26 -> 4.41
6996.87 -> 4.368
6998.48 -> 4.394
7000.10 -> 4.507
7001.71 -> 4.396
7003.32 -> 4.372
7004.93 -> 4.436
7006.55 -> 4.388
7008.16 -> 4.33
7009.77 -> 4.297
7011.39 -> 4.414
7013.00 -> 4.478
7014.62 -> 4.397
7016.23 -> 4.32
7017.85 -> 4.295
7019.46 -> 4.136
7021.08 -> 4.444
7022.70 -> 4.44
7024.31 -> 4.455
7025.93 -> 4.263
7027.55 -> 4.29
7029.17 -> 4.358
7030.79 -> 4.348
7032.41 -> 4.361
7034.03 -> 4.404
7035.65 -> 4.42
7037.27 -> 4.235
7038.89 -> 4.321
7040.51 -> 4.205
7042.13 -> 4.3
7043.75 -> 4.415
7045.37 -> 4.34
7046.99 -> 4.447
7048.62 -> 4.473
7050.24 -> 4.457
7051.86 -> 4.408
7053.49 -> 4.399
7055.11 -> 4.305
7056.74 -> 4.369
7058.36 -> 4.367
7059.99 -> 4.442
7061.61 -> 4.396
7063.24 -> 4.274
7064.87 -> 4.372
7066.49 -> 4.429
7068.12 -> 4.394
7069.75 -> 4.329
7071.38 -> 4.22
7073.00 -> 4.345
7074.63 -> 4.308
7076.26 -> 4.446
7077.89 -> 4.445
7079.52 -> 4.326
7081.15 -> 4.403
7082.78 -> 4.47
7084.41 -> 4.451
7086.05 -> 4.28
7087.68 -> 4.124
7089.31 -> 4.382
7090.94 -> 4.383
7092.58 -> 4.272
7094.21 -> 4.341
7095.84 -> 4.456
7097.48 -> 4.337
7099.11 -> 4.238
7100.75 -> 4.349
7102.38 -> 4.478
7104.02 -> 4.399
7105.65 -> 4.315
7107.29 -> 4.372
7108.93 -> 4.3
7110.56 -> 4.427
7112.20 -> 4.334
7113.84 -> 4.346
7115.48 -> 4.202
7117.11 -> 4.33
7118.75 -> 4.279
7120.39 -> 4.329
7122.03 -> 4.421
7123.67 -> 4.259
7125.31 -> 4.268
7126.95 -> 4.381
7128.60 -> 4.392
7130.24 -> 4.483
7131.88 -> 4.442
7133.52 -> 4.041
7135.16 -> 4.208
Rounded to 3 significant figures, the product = 426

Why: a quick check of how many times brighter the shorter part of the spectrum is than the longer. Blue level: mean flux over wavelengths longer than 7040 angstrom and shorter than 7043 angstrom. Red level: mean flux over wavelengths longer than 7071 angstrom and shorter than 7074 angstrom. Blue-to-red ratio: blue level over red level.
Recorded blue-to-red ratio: 0.99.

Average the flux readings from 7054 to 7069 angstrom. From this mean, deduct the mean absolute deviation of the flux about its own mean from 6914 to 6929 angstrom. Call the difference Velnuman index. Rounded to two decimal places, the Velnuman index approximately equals 4.28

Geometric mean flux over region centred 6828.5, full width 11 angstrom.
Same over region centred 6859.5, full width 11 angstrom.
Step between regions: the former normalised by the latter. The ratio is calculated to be 1.04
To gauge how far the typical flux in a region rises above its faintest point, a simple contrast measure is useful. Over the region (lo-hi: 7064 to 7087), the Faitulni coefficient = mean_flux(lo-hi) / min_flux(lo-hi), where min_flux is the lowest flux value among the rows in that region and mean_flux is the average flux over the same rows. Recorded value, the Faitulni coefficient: 1.04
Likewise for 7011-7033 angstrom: 1.05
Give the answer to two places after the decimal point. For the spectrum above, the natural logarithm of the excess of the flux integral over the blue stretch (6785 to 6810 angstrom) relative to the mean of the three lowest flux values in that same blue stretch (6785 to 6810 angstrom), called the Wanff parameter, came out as 4.68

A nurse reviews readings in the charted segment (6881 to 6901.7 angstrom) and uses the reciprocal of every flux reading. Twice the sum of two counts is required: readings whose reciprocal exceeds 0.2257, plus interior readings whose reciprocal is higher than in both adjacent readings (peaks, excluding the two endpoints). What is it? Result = 14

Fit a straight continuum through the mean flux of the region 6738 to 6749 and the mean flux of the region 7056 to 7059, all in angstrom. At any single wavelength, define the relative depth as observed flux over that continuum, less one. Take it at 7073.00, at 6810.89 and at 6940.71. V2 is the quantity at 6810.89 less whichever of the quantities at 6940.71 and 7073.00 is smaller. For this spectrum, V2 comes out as 0.016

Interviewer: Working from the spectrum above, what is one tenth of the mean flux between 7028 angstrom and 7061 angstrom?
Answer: 0.437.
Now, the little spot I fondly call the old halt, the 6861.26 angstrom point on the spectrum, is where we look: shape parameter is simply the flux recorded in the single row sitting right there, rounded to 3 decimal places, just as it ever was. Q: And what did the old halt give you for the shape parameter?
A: 4.414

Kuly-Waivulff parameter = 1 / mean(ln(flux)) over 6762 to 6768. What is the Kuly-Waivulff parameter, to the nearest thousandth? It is 0.663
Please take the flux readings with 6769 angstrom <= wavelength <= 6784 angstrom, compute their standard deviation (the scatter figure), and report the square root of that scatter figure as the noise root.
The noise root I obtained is 0.31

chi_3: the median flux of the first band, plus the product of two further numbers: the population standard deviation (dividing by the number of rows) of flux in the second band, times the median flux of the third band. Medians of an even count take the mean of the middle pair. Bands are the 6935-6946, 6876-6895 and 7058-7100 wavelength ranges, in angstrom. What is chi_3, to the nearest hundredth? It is 4.87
